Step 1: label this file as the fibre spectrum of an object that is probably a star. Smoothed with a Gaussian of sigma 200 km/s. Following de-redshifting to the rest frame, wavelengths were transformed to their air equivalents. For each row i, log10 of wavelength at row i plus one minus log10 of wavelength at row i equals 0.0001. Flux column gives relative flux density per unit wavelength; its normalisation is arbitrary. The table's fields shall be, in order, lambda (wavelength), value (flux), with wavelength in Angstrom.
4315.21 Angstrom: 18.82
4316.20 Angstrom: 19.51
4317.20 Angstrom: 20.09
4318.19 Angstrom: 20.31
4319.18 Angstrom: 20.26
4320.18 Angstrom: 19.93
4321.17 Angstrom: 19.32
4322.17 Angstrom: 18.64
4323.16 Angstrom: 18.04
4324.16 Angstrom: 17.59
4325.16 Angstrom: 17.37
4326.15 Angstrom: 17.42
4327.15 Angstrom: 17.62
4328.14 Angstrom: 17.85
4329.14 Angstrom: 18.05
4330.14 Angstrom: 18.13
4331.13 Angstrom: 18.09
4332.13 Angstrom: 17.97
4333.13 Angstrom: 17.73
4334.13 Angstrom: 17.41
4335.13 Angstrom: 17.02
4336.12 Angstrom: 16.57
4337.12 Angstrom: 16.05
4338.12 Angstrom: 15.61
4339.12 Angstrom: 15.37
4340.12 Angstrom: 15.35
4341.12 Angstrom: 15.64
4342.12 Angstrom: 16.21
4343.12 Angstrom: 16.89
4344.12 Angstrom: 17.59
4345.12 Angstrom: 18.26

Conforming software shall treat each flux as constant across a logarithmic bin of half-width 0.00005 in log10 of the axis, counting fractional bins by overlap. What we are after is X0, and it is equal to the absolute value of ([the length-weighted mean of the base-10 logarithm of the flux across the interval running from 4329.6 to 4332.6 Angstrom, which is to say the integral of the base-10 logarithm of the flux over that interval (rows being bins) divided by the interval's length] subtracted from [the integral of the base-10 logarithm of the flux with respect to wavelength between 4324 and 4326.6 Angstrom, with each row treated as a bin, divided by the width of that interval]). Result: 0.015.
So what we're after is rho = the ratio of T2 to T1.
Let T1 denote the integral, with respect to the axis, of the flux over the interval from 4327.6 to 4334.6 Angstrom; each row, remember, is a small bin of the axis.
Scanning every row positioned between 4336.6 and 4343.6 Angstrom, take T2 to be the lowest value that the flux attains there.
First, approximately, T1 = 125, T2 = 15.35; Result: 0.12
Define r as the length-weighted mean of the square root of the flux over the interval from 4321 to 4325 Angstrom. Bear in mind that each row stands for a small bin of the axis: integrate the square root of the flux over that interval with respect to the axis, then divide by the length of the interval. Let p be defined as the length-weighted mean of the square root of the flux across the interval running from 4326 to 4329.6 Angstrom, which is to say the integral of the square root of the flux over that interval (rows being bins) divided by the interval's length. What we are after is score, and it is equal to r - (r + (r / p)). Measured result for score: -1.01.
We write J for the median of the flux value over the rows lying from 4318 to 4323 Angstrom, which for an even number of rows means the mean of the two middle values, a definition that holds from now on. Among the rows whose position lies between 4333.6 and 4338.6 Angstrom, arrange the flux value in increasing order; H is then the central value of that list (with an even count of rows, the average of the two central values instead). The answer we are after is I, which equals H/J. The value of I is 0.83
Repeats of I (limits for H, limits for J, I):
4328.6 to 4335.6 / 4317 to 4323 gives 0.90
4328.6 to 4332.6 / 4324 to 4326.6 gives 1.04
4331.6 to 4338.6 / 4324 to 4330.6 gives 0.97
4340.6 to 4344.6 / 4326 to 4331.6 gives 0.92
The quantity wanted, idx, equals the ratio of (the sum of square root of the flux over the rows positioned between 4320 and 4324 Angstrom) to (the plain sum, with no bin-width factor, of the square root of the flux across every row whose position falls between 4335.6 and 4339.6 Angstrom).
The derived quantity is 1.09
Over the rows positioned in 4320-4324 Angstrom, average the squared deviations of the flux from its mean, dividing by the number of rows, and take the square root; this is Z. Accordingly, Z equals 0.7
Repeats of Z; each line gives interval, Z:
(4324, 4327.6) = 0.1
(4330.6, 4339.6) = 1.0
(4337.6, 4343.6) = 0.5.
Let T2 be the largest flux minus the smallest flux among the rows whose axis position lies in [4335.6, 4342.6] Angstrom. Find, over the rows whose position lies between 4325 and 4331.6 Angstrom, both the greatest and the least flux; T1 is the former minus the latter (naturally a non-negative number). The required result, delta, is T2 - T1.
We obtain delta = 0.5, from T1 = 0.8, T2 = 1.22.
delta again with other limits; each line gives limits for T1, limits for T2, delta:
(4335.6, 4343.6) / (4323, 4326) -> -0.9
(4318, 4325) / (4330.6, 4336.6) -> -1.2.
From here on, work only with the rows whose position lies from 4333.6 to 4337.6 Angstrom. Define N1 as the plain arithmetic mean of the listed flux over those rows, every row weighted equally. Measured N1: 16.8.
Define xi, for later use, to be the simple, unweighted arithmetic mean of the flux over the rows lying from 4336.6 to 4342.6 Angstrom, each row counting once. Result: 15.7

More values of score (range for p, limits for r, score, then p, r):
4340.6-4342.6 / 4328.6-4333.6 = -1.06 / 3.99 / 4.24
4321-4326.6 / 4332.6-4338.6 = -0.96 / 4.24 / 4.09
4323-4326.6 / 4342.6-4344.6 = -0.99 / 4.19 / 4.15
